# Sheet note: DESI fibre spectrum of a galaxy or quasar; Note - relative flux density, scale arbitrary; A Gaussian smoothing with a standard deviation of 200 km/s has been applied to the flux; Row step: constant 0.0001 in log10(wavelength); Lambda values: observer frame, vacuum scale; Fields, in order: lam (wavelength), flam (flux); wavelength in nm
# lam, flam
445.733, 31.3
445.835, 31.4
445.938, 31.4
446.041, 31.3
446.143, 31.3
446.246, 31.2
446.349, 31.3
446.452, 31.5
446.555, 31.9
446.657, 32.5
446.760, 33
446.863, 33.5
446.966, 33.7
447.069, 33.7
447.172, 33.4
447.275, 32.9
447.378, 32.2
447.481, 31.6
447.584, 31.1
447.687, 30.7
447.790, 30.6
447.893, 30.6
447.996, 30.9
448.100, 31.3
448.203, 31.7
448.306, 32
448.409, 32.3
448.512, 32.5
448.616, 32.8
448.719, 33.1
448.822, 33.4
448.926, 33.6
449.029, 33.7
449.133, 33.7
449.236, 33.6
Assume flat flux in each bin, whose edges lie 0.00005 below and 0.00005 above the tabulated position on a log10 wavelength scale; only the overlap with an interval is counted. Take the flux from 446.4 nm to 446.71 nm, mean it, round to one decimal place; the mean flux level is 32.0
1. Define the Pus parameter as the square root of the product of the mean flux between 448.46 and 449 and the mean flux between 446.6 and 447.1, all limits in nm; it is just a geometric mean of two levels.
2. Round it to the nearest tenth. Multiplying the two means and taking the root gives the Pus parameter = 33.2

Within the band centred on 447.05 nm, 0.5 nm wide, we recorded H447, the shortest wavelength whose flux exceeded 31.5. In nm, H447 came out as 446.863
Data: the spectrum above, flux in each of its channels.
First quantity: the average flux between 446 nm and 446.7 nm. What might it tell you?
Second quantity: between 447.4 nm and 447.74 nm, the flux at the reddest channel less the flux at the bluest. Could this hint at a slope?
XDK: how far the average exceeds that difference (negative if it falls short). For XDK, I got 32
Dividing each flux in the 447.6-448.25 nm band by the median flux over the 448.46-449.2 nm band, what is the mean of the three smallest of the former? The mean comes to 0.92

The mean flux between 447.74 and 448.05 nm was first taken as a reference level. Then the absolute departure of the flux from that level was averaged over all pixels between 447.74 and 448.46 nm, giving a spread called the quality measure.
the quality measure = 0.7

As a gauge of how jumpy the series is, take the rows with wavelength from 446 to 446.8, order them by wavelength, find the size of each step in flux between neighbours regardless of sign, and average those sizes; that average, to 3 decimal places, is 0.271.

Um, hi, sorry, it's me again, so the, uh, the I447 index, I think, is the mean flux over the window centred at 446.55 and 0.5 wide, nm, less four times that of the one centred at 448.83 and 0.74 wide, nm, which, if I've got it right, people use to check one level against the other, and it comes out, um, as -101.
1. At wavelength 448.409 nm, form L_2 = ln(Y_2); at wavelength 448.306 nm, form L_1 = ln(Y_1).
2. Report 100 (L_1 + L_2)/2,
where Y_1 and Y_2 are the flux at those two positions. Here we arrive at 347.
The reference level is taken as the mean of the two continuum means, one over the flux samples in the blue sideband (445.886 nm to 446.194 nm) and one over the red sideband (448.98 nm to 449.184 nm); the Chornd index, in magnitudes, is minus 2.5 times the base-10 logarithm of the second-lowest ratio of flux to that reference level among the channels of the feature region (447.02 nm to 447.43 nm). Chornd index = -0.01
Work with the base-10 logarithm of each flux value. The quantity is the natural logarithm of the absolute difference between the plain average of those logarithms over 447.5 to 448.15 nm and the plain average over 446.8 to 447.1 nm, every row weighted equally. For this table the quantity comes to -3.3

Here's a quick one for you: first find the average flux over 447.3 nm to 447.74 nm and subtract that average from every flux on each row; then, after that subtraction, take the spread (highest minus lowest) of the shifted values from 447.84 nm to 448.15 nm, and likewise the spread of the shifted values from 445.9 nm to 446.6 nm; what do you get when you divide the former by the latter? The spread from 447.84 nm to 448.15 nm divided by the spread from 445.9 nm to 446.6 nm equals 1.0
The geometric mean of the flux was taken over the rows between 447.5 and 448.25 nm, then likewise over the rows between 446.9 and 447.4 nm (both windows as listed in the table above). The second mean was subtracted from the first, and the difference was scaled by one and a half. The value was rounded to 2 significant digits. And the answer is -3.3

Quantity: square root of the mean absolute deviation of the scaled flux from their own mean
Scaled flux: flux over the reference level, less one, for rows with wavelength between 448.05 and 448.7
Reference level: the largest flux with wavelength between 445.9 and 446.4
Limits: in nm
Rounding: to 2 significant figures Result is 0.12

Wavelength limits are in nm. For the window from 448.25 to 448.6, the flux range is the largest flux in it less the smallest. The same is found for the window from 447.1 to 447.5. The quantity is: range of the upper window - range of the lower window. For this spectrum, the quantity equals -1.3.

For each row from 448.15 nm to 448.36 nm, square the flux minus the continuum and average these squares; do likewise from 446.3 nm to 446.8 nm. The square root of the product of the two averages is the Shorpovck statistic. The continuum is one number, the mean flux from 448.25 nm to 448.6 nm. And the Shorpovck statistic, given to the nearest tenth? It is 0.3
